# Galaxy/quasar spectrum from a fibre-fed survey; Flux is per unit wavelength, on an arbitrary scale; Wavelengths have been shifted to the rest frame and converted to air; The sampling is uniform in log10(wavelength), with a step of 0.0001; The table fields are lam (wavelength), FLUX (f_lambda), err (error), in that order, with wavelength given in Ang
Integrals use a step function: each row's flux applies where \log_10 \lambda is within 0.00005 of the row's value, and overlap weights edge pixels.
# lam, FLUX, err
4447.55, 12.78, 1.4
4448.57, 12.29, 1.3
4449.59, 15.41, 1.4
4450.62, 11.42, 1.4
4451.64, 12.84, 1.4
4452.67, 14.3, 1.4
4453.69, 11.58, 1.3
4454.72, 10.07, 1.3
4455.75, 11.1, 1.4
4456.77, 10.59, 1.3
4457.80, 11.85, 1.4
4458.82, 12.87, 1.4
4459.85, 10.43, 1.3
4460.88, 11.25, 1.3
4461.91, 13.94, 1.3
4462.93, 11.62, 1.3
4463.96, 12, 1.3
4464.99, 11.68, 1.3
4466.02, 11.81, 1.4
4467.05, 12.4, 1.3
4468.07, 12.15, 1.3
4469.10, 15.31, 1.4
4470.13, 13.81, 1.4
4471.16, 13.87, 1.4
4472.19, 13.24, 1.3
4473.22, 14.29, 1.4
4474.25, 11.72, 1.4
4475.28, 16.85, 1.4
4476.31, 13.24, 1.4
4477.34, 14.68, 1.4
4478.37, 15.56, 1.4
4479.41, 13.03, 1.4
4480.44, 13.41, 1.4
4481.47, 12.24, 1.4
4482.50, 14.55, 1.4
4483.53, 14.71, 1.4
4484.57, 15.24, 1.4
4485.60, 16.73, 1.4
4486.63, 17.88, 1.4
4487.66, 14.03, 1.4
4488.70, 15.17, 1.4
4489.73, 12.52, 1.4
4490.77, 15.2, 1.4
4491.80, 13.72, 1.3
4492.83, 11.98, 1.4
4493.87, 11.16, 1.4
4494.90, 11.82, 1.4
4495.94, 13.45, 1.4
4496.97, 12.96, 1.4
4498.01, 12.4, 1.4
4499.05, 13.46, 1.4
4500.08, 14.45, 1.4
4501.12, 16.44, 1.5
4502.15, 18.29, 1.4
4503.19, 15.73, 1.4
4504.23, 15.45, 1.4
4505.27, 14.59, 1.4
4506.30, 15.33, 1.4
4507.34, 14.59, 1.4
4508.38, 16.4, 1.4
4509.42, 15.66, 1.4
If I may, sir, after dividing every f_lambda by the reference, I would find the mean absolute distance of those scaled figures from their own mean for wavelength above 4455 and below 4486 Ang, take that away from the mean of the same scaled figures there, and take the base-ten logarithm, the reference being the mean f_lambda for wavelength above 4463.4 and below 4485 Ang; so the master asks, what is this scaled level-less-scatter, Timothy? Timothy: -0.06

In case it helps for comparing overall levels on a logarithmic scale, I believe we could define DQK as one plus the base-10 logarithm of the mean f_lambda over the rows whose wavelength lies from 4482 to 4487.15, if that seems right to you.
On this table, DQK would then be 2.20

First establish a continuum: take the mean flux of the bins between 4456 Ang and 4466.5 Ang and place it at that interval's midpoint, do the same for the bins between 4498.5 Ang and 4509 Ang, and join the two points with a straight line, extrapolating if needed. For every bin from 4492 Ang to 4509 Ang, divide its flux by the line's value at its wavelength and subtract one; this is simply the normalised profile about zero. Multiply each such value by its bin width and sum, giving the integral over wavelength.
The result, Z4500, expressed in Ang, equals -1.0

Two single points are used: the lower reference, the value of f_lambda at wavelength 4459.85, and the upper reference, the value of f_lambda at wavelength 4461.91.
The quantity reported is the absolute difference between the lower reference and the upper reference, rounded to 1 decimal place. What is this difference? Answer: 3.5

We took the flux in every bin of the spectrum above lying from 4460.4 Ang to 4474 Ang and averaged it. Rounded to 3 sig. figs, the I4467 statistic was 12.9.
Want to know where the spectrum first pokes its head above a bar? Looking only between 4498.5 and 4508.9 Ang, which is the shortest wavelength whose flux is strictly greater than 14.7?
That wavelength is 4501.12 Ang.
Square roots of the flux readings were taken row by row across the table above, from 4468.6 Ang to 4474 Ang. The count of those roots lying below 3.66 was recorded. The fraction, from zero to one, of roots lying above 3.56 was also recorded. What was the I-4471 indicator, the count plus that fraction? 2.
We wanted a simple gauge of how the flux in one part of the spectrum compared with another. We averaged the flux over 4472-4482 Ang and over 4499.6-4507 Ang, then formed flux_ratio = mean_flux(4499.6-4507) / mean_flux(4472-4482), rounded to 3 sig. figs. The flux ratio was 1.14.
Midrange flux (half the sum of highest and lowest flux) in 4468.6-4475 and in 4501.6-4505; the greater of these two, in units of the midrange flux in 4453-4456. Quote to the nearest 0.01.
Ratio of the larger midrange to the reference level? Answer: 1.56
